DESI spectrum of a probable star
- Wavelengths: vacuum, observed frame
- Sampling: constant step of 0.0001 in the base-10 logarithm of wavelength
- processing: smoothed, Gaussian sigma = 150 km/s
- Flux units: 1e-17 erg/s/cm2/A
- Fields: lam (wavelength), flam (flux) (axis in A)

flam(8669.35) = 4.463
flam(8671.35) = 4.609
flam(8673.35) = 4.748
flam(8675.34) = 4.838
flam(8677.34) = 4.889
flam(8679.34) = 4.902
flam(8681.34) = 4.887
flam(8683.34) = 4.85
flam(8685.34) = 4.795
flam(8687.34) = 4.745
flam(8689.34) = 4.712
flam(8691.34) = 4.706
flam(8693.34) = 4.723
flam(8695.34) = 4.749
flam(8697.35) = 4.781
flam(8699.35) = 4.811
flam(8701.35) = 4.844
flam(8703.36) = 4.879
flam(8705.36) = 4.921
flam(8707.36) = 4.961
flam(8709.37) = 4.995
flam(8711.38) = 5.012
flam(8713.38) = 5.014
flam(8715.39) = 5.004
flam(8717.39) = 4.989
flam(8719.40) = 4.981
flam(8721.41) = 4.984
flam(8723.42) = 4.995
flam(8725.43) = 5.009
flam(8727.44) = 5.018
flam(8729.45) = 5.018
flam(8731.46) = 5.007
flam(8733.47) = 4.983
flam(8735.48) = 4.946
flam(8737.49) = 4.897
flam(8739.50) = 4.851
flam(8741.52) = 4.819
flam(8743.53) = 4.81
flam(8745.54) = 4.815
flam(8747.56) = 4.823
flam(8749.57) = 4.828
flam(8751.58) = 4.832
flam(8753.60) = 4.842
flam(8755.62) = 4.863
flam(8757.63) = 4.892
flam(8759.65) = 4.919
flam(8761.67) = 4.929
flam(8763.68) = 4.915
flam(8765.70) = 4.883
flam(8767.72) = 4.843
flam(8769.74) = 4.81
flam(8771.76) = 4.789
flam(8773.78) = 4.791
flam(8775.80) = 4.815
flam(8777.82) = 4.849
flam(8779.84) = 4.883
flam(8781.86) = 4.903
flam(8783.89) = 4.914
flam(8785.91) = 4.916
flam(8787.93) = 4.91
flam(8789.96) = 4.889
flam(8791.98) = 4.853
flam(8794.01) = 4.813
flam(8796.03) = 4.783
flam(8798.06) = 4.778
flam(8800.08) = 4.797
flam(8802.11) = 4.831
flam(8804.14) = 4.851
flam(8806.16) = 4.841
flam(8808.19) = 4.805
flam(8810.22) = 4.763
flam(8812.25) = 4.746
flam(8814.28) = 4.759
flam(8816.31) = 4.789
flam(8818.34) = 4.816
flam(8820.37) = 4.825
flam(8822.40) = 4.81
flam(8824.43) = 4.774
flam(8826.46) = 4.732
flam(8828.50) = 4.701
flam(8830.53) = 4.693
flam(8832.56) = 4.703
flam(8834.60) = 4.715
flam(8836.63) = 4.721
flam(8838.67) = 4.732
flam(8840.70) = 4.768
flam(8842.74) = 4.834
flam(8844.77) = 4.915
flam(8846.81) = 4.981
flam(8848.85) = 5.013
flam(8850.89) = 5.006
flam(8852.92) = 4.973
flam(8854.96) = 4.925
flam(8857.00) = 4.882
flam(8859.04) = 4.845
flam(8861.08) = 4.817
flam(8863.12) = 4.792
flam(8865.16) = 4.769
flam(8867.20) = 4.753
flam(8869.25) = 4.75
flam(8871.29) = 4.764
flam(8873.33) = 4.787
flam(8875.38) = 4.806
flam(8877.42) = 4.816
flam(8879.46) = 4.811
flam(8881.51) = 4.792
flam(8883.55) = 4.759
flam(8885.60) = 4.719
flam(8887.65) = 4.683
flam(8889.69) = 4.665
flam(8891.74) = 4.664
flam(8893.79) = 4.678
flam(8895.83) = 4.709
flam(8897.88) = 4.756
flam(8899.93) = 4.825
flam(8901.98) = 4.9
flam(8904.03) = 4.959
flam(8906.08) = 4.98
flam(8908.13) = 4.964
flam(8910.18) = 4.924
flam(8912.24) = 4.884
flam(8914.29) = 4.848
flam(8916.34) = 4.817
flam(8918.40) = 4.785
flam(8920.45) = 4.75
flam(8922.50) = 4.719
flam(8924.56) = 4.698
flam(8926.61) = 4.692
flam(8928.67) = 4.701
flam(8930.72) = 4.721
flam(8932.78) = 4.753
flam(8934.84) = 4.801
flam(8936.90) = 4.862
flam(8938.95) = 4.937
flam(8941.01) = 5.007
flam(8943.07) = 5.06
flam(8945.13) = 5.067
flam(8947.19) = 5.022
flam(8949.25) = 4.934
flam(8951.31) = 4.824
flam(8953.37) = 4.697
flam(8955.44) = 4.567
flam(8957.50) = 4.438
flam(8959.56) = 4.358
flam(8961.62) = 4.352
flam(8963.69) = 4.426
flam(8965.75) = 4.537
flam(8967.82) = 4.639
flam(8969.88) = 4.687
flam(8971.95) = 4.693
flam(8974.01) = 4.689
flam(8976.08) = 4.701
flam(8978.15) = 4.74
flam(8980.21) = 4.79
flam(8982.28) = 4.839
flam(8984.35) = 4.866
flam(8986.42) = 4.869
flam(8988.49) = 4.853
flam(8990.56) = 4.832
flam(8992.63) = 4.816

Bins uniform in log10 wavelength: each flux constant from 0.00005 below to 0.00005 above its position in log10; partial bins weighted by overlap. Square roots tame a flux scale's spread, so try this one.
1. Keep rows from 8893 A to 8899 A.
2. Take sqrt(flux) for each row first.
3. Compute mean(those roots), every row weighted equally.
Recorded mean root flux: 2.17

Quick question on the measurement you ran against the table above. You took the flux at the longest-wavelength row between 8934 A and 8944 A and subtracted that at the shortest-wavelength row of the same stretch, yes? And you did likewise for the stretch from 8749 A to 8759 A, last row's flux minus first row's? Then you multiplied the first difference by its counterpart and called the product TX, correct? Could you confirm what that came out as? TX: 0.017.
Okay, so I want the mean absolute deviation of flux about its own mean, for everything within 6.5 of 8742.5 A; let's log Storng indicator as 0.03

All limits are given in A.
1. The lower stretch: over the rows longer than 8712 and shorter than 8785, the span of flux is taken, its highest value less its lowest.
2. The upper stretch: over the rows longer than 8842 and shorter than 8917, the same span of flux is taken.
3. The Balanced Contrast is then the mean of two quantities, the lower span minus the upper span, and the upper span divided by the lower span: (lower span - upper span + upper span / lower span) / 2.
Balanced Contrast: 0.70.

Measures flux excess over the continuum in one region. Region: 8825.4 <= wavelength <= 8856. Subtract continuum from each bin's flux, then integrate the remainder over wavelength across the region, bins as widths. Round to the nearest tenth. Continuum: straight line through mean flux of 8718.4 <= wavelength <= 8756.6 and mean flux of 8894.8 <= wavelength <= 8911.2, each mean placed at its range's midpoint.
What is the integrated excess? -1.9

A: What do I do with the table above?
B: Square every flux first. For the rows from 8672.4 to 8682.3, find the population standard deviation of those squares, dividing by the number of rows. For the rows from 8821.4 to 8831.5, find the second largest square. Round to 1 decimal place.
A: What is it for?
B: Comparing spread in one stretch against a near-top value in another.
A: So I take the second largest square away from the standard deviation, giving -22.2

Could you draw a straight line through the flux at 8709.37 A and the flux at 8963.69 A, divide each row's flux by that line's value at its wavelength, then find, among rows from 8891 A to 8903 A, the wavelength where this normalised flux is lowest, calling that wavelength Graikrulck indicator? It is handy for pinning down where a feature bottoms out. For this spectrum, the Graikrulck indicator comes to 8891.74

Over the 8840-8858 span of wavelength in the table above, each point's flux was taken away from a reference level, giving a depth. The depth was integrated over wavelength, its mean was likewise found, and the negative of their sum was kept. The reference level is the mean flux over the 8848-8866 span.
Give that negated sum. 0.6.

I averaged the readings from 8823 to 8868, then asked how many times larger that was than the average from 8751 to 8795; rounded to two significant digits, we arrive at 0.99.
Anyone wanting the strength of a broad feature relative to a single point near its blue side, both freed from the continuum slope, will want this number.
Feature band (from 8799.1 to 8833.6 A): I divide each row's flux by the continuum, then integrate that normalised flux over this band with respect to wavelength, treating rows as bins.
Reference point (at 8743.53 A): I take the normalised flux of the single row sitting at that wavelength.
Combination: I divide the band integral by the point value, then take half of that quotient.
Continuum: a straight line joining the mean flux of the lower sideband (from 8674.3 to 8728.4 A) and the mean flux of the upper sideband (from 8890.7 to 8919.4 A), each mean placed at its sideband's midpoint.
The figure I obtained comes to 17.2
